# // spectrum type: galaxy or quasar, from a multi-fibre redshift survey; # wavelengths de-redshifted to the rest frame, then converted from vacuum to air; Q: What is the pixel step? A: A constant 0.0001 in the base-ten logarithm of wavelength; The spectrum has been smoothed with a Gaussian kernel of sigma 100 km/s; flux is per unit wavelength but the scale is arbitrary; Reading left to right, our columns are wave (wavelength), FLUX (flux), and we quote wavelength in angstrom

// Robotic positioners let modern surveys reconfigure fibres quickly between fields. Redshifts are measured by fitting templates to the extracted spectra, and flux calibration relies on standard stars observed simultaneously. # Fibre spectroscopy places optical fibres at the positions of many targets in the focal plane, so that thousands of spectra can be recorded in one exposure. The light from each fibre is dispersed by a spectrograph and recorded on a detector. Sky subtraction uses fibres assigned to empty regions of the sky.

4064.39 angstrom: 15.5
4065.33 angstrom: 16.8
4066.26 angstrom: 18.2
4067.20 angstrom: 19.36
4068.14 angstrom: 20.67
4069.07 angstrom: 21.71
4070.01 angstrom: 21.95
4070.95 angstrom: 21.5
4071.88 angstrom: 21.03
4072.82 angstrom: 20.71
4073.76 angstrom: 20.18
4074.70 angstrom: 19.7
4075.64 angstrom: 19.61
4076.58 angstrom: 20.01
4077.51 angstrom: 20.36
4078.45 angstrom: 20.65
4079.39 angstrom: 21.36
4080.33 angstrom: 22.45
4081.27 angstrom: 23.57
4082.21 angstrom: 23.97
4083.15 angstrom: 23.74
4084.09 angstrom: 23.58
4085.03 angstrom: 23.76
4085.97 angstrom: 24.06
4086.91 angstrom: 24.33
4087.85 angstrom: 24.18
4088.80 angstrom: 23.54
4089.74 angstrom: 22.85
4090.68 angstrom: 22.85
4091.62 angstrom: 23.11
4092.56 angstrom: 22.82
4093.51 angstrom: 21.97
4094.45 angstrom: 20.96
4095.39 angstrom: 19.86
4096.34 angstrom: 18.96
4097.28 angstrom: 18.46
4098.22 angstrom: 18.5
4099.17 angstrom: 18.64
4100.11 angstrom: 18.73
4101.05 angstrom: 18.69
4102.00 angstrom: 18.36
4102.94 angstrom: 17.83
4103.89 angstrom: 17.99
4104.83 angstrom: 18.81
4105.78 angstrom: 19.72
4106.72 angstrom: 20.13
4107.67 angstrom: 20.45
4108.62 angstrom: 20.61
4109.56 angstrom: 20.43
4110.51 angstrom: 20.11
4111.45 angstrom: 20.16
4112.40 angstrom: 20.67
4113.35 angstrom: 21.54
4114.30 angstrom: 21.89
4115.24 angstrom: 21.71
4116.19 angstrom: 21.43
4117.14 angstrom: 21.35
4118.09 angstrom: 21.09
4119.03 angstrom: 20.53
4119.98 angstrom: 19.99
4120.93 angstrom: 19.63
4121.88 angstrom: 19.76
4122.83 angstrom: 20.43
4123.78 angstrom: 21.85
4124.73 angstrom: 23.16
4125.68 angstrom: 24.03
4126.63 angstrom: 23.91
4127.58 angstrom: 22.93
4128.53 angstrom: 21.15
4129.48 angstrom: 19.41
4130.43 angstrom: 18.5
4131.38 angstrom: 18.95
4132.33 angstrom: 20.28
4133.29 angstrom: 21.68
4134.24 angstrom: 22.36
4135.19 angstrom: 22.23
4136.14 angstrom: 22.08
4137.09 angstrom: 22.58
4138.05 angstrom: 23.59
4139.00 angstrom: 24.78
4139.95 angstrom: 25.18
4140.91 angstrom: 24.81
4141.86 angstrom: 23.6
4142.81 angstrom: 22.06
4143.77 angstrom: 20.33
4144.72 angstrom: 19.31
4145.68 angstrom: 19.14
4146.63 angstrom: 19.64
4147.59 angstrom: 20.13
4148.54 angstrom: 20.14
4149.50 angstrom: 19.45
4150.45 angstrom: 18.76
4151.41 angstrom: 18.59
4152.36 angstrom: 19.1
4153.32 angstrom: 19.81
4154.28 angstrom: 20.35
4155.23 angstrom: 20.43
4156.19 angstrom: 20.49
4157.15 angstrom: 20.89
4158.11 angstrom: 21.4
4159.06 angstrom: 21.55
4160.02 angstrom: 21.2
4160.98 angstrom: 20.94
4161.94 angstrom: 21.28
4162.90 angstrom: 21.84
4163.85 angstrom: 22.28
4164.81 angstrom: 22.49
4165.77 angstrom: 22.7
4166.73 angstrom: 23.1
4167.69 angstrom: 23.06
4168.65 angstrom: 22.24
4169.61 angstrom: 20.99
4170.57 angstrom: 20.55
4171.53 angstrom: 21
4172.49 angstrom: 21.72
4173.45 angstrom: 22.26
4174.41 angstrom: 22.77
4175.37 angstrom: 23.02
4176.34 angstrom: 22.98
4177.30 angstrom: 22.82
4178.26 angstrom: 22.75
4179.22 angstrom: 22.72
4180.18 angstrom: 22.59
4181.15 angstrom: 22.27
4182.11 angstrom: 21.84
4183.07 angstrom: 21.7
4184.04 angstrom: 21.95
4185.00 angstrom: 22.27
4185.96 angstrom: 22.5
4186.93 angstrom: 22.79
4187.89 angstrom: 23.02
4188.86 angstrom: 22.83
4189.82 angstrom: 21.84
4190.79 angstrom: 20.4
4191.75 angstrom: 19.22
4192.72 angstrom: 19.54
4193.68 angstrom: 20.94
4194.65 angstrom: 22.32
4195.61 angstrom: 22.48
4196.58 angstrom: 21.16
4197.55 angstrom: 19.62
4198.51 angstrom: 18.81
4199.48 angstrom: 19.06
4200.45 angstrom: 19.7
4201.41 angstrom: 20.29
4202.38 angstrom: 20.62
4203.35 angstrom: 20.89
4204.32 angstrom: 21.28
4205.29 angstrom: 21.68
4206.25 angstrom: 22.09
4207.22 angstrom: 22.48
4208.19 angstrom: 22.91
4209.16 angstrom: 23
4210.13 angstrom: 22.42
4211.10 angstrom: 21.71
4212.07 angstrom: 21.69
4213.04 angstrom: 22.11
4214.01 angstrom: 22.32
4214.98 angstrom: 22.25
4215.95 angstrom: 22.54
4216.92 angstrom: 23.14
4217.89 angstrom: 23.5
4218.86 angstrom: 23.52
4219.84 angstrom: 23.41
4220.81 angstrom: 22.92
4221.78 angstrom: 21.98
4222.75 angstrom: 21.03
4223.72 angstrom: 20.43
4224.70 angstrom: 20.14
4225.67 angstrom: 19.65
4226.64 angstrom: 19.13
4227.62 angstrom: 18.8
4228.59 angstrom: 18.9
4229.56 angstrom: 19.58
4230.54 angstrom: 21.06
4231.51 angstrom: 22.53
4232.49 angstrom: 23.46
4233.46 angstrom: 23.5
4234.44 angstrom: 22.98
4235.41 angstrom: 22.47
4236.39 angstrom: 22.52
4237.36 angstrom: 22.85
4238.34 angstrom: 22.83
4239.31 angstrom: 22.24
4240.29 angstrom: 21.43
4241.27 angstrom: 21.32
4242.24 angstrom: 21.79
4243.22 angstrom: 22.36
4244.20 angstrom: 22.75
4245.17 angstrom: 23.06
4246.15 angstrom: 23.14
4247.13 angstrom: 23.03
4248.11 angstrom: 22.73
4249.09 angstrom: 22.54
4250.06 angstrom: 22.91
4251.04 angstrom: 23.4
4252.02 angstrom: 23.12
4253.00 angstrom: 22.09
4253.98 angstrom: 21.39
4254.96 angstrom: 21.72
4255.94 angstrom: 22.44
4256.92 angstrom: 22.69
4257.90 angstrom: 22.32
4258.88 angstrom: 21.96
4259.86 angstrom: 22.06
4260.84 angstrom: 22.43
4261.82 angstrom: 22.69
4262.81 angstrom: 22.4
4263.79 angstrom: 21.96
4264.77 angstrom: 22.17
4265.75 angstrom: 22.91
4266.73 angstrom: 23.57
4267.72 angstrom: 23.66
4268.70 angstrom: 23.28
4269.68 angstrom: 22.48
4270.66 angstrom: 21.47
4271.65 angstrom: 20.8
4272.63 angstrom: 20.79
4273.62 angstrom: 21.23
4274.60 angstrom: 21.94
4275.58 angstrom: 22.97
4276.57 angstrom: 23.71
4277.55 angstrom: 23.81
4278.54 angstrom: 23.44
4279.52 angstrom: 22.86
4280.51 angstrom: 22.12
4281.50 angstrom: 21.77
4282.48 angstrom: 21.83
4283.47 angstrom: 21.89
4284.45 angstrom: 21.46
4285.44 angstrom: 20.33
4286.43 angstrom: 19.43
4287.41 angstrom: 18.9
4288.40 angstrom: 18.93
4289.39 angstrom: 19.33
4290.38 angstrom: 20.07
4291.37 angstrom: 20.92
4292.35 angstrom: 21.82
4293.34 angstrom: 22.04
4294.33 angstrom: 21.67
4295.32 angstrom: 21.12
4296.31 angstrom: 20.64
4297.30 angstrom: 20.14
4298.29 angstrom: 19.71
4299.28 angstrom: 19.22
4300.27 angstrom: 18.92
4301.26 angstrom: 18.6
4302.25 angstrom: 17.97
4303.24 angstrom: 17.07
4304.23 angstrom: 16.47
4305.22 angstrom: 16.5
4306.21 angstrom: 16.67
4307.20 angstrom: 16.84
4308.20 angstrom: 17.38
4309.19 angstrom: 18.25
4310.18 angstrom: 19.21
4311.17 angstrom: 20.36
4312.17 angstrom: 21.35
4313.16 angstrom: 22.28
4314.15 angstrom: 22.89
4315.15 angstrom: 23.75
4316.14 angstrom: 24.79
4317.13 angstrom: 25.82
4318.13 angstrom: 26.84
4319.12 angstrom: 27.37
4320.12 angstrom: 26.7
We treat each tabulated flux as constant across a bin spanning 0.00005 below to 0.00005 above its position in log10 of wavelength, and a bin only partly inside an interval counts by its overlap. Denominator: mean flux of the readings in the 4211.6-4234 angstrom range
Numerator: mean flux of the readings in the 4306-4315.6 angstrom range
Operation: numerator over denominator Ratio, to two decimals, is 0.92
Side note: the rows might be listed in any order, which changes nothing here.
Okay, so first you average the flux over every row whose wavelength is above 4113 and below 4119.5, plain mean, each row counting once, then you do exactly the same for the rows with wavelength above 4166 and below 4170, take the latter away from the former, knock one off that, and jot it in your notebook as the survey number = -2.0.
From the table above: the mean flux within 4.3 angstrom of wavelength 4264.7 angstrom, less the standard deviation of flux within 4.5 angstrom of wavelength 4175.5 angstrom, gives 22.1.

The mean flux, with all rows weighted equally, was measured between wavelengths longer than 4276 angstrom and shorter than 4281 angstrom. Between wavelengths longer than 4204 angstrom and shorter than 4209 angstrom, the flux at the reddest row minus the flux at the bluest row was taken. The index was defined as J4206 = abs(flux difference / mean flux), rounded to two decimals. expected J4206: 0.07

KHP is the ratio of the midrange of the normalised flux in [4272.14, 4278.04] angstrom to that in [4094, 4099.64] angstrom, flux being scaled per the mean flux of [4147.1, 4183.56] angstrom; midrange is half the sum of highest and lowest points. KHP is 1.13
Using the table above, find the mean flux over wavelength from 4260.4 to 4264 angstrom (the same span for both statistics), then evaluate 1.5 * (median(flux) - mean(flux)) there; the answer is 0.07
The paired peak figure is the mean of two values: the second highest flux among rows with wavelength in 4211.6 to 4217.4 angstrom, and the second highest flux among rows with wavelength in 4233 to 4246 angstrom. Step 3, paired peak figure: 22.80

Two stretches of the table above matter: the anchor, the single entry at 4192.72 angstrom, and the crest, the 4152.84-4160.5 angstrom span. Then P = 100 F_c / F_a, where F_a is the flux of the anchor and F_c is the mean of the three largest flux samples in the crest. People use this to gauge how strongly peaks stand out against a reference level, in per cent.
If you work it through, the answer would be 109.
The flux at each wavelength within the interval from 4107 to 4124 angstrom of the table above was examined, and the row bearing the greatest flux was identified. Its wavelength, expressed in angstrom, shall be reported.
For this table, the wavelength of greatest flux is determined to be 4114.30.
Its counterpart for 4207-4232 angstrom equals 4218.86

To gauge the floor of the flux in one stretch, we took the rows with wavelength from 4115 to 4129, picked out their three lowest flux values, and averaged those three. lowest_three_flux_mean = 19.8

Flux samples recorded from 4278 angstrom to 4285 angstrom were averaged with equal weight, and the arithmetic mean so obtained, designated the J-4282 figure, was 22.2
